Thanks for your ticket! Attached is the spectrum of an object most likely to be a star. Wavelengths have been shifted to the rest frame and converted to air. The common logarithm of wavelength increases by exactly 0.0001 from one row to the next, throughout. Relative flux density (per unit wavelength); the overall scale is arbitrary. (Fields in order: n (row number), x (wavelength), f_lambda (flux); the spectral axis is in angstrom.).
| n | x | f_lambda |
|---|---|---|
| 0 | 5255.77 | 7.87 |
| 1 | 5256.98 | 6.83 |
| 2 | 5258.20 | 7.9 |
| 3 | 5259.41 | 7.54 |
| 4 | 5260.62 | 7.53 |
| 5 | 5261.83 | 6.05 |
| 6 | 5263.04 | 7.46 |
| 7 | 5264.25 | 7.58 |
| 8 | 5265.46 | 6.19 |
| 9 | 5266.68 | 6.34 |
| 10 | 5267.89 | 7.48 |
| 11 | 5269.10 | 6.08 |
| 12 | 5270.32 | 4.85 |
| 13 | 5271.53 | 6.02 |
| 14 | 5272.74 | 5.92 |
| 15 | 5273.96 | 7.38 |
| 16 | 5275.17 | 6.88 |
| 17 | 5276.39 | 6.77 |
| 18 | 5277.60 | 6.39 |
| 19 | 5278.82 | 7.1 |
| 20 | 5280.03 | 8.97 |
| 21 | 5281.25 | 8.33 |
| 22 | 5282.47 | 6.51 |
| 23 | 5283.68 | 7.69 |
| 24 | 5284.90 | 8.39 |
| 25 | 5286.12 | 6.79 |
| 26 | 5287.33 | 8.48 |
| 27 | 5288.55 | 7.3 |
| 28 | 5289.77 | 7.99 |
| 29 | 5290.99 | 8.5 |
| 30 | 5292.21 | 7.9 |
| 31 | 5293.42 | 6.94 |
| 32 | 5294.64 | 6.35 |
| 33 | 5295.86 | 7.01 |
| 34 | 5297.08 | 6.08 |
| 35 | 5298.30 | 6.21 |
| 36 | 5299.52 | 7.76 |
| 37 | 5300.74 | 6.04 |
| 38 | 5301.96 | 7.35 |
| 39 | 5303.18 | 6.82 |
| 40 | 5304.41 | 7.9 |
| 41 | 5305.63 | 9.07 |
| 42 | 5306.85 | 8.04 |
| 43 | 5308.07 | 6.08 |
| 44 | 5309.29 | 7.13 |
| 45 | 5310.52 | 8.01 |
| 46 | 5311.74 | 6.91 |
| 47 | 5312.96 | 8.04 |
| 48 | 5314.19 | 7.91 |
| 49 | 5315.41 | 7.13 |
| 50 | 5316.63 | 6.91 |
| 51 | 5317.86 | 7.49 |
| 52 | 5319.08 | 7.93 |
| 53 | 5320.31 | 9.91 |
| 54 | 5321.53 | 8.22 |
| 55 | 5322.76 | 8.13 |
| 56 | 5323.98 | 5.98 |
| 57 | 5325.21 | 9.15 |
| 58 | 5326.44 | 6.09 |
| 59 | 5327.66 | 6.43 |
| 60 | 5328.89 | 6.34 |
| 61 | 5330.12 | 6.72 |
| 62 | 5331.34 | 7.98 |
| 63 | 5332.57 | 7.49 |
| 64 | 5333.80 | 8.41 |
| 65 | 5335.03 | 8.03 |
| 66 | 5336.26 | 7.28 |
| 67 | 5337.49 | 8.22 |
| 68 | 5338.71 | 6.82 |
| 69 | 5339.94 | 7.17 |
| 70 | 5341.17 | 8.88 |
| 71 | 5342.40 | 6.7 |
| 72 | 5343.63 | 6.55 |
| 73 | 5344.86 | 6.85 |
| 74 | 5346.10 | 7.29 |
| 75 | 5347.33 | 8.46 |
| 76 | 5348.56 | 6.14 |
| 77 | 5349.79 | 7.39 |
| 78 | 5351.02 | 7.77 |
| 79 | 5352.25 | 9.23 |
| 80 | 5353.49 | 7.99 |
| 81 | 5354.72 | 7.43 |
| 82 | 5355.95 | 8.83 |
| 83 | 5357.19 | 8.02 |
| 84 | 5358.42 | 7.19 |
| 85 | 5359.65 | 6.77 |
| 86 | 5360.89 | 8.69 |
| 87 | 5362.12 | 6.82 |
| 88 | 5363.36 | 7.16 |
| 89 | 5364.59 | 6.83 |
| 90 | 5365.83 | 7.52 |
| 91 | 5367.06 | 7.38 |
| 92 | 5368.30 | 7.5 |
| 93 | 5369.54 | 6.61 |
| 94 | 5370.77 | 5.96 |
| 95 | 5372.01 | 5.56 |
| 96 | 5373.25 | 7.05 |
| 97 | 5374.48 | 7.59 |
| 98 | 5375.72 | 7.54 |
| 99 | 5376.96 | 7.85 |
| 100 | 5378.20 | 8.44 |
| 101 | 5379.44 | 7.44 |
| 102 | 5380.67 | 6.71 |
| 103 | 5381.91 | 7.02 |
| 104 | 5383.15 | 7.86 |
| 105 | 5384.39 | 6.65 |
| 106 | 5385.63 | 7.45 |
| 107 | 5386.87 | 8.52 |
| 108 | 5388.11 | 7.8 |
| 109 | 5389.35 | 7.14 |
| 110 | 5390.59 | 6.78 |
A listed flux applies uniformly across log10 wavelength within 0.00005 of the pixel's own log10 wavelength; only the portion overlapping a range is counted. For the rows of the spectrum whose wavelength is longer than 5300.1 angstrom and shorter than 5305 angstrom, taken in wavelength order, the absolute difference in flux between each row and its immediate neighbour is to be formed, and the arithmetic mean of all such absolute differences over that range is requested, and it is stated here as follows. 0.97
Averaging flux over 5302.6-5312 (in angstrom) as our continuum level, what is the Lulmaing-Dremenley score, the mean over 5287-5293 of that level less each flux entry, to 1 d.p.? -0.5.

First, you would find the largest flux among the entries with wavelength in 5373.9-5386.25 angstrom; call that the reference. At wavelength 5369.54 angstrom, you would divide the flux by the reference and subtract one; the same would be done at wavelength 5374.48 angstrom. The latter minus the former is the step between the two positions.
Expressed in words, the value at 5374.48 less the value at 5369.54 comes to 0.12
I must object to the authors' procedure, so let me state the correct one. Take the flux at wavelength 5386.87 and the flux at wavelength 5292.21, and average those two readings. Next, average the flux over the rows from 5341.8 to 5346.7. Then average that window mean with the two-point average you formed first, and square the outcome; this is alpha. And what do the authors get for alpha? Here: 57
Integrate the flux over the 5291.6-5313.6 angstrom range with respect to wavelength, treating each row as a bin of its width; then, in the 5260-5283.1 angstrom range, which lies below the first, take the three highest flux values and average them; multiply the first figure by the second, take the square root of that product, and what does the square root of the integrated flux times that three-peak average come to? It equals 36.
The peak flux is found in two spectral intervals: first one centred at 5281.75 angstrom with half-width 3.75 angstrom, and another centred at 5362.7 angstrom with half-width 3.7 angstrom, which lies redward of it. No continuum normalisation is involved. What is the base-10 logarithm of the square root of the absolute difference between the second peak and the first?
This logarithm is -0.28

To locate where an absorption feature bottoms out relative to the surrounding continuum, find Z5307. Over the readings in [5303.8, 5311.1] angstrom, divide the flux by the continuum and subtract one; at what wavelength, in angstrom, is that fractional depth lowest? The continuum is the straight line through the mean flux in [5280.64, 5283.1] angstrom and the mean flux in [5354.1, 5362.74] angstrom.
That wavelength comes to 5308.07 angstrom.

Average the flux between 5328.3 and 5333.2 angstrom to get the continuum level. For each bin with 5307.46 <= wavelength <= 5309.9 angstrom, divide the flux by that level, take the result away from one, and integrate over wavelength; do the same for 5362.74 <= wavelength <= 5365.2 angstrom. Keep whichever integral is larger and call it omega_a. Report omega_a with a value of 0.18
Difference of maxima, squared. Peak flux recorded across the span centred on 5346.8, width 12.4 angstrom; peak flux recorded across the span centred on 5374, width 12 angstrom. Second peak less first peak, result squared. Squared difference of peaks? 0.62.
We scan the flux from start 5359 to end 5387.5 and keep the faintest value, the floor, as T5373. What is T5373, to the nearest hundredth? 5.56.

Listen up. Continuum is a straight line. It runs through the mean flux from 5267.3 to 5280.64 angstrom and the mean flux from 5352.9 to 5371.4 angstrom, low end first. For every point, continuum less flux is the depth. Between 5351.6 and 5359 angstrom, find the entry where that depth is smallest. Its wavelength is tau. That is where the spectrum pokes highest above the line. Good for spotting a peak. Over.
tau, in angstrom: 5352.25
